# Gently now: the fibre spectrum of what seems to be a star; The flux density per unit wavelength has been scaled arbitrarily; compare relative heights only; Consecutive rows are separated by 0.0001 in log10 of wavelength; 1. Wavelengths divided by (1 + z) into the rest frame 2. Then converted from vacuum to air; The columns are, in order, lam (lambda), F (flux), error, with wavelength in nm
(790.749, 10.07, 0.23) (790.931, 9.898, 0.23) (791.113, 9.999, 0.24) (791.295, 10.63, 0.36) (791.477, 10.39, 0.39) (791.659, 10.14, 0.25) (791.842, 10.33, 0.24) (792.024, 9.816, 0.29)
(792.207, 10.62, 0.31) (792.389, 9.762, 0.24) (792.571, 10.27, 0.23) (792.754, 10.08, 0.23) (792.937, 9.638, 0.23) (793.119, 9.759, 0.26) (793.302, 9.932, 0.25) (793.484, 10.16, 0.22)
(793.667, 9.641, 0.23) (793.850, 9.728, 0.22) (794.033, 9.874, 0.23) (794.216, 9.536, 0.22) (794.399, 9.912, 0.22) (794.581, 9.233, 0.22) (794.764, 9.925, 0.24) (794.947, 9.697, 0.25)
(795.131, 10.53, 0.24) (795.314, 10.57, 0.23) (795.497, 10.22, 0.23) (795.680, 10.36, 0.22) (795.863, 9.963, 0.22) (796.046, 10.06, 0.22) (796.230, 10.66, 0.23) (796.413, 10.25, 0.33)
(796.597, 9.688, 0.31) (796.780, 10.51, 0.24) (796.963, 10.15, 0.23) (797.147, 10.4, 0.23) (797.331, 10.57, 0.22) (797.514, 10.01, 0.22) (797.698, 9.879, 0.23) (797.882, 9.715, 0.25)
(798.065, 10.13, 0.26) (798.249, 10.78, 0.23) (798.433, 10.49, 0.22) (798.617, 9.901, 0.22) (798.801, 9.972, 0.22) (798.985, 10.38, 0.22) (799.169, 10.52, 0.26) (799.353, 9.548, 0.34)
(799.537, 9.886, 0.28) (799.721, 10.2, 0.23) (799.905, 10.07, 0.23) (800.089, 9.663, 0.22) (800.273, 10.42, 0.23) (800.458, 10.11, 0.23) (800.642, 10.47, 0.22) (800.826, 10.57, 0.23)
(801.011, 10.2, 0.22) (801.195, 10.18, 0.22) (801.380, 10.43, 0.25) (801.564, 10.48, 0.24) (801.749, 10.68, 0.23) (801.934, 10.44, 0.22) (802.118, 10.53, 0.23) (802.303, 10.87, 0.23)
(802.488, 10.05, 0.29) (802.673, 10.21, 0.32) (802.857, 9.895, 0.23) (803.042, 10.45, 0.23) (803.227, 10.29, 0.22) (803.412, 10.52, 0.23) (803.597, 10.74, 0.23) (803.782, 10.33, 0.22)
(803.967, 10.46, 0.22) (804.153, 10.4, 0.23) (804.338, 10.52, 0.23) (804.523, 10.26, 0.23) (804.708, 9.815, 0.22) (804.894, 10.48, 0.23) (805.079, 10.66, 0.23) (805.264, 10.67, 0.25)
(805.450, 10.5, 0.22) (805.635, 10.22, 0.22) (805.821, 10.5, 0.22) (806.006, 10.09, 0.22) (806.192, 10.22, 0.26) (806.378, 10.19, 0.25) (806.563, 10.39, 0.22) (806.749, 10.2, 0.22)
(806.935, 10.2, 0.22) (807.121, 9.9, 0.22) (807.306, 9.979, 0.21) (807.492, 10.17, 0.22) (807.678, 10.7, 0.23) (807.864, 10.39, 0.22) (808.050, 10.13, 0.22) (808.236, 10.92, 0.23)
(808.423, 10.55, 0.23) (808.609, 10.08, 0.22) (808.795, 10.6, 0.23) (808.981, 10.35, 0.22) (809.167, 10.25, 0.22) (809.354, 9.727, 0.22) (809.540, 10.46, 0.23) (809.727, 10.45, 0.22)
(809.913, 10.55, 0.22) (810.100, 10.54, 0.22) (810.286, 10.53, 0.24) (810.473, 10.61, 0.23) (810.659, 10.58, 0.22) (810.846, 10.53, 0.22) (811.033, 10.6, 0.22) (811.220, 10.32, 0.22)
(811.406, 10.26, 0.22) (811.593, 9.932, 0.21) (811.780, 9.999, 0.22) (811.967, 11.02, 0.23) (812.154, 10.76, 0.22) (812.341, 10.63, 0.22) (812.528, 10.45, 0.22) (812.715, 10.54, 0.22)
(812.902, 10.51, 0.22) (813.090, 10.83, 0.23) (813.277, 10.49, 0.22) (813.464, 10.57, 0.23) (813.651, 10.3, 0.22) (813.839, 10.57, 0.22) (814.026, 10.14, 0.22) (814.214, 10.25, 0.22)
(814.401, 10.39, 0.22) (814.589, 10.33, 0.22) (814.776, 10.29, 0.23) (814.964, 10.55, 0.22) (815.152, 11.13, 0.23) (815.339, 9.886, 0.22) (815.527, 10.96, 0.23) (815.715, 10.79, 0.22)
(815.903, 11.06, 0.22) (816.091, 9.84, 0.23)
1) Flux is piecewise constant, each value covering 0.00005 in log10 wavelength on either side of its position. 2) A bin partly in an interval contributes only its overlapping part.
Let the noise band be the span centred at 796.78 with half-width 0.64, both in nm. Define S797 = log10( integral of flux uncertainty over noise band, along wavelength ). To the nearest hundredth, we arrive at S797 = -0.48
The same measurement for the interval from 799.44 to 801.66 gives -0.29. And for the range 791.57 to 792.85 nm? -0.49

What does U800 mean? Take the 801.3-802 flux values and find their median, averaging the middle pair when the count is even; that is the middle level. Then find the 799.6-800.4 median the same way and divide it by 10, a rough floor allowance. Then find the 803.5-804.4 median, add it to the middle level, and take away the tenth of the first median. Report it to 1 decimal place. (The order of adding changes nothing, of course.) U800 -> 19.9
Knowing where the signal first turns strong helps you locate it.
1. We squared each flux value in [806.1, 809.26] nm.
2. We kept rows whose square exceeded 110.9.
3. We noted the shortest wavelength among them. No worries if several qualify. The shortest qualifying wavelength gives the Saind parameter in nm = 807.678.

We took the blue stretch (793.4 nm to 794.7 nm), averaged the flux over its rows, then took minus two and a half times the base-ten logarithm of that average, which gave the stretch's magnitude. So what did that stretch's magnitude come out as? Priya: -2.47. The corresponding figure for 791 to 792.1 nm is -2.52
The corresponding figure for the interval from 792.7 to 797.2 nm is -2.50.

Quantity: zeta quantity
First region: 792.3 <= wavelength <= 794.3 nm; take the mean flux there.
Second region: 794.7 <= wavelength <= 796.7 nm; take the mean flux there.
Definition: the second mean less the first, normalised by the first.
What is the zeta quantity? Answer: 0.033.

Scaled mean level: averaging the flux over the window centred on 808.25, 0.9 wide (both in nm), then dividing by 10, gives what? 1.04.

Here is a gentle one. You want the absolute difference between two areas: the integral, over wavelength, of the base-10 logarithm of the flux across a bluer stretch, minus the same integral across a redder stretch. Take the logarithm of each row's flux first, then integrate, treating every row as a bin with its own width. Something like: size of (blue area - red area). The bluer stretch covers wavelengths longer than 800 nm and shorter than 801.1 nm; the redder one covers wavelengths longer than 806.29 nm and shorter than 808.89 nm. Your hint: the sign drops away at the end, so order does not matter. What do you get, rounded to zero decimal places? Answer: 2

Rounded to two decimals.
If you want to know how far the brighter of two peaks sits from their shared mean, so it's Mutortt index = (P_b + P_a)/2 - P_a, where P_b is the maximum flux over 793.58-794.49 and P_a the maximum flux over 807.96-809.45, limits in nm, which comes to -0.50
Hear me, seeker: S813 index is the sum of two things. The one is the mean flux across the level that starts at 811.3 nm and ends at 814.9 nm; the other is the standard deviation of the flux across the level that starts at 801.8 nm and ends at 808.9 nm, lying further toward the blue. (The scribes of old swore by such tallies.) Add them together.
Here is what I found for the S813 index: 10.70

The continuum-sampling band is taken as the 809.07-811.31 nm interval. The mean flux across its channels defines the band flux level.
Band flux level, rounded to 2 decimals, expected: 10.43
